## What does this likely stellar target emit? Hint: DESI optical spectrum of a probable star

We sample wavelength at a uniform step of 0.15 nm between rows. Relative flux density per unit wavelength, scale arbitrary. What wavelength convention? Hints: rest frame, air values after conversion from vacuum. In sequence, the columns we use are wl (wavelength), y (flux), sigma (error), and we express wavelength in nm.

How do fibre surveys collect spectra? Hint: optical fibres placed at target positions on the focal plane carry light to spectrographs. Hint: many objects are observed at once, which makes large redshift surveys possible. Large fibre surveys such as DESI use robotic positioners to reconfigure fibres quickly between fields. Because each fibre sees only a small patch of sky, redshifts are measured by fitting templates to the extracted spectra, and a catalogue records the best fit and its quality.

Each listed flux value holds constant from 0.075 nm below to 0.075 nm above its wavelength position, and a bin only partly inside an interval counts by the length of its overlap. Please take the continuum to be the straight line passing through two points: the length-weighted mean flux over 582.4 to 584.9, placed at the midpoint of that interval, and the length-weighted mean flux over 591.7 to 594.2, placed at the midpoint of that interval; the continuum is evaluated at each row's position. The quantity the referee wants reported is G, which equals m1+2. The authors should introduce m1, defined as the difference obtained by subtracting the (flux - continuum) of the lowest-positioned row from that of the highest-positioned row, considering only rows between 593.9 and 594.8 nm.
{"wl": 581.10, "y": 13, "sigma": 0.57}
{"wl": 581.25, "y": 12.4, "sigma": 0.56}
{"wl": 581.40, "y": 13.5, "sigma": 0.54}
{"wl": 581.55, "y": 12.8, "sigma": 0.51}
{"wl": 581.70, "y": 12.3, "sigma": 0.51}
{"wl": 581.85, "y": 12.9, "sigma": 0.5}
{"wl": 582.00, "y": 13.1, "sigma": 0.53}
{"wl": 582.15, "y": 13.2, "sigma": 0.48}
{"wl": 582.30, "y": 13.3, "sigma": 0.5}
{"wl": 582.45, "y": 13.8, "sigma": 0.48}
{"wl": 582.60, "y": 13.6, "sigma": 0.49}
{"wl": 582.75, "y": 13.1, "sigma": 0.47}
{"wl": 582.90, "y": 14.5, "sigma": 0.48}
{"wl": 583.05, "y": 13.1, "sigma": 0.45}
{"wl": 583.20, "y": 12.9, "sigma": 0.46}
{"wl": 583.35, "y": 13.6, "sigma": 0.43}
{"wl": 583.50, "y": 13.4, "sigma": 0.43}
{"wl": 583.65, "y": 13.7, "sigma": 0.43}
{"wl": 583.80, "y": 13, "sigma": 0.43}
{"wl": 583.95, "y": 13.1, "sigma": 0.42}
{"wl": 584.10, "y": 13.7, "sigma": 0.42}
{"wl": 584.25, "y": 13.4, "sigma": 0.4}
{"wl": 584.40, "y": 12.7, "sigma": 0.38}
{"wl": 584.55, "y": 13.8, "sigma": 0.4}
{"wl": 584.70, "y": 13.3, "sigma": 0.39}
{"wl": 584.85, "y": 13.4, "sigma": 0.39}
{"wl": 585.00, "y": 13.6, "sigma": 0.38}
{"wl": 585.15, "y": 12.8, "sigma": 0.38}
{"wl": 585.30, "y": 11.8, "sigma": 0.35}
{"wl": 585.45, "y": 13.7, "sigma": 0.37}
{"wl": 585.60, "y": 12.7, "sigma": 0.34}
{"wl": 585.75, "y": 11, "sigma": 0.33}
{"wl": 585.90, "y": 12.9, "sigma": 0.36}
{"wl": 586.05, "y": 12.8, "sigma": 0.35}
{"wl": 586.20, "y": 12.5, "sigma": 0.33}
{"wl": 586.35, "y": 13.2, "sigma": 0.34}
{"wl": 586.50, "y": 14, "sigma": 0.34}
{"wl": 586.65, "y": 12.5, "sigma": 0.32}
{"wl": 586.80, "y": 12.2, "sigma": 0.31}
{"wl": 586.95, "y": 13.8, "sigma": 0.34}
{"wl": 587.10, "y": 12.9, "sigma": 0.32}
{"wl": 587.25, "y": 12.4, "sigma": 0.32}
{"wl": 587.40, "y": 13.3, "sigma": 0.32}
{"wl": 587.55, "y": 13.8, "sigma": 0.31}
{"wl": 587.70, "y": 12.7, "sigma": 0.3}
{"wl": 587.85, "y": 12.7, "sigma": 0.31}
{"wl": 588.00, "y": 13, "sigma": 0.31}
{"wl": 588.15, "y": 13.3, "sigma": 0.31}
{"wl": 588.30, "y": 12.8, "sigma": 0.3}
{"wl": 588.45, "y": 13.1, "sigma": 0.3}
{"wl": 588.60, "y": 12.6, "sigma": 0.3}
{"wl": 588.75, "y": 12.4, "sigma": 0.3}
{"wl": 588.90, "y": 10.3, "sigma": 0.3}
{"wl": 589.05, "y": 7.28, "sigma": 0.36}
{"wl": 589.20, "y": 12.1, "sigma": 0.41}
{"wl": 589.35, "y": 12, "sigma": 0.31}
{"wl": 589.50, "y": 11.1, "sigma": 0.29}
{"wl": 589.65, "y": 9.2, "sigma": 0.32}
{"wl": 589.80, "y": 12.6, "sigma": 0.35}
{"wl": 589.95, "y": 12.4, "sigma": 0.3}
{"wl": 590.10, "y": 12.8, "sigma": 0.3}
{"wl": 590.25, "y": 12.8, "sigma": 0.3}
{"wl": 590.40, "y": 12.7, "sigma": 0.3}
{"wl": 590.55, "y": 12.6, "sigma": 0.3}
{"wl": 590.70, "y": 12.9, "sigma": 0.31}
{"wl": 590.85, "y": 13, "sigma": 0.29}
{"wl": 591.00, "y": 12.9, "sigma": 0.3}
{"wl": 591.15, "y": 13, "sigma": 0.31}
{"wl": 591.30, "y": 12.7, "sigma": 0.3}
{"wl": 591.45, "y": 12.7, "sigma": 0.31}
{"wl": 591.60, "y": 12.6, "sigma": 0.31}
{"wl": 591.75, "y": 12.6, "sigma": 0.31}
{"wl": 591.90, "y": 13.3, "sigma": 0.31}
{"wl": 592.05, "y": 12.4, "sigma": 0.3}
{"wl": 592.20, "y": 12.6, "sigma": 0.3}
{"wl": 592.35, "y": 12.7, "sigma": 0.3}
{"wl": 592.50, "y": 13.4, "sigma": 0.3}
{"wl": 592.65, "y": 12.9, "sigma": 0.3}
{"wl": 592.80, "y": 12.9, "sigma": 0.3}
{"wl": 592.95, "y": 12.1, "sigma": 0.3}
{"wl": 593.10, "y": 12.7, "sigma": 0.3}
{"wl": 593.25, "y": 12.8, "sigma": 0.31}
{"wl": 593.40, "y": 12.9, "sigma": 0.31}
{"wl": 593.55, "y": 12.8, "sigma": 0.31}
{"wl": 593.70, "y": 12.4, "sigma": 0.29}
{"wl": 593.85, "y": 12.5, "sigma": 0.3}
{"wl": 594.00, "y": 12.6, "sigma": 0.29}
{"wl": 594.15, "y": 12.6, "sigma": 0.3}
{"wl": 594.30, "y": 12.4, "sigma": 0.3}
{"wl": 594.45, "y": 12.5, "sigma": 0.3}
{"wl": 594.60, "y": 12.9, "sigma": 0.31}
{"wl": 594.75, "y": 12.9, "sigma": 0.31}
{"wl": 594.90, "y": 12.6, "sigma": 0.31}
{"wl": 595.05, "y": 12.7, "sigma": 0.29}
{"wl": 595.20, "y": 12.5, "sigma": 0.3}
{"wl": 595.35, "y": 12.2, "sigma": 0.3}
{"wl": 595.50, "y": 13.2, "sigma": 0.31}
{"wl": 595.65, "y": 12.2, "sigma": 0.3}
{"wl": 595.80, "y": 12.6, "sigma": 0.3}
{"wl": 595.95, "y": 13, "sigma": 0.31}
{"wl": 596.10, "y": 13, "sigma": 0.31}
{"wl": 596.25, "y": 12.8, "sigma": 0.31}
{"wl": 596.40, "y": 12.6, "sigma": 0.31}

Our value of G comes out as 2.4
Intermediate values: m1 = 0.4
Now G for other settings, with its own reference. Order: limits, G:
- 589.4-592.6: 4.5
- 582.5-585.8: -0.4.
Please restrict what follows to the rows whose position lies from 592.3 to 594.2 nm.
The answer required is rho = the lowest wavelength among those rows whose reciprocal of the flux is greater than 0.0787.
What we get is 592.35 nm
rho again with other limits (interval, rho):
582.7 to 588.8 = 584.40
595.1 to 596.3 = 595.20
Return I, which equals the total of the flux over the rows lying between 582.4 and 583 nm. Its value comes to 55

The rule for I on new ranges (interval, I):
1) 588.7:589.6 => 65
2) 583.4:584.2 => 67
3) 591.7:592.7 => 90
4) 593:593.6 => 51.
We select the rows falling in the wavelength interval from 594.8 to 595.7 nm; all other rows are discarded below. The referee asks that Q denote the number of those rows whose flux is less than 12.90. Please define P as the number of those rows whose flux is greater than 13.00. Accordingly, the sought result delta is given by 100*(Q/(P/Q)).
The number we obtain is 2500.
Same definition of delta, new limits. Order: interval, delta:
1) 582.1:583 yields 0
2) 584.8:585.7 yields 300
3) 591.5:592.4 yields 2500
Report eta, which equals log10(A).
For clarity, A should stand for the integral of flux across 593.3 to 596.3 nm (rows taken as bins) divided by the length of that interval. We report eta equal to 1.103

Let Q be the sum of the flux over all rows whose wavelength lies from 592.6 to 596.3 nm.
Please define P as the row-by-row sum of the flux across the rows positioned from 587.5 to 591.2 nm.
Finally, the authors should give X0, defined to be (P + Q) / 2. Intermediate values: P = 306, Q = 317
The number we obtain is 311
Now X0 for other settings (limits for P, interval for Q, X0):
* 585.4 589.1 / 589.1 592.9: 313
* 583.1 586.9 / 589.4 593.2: 320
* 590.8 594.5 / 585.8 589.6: 315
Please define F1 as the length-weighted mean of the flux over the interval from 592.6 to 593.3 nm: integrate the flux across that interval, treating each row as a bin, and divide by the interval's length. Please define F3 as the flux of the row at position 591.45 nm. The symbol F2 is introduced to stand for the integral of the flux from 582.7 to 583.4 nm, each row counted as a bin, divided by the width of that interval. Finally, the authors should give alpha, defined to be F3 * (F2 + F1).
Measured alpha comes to 332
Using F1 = 12.7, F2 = 13.45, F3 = 12.7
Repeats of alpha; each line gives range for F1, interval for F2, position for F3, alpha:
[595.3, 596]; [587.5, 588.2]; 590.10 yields 329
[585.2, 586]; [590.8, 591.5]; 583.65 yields 347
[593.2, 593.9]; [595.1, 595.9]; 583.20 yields 326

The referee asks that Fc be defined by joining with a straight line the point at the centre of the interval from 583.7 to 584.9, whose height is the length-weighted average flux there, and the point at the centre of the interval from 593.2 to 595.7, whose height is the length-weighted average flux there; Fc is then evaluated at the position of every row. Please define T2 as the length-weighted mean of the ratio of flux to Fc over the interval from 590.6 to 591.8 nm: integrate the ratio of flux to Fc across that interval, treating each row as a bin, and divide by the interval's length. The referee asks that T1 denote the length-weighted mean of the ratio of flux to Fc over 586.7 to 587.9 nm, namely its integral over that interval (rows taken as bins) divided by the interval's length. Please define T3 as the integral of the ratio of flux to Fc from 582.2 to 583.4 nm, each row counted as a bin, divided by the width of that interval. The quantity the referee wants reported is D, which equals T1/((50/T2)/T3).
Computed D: 0.0198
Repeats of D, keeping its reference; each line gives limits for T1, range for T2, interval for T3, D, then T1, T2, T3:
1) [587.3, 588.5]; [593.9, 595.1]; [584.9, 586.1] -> 0.0192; 1.00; 1.00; 0.96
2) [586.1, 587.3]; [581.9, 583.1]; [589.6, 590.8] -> 0.0188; 0.98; 1.00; 0.95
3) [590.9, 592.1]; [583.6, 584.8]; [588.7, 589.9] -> 0.0167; 1.00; 1.00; 0.84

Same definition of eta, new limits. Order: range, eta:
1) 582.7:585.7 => 1.122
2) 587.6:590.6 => 1.080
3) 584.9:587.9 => 1.110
